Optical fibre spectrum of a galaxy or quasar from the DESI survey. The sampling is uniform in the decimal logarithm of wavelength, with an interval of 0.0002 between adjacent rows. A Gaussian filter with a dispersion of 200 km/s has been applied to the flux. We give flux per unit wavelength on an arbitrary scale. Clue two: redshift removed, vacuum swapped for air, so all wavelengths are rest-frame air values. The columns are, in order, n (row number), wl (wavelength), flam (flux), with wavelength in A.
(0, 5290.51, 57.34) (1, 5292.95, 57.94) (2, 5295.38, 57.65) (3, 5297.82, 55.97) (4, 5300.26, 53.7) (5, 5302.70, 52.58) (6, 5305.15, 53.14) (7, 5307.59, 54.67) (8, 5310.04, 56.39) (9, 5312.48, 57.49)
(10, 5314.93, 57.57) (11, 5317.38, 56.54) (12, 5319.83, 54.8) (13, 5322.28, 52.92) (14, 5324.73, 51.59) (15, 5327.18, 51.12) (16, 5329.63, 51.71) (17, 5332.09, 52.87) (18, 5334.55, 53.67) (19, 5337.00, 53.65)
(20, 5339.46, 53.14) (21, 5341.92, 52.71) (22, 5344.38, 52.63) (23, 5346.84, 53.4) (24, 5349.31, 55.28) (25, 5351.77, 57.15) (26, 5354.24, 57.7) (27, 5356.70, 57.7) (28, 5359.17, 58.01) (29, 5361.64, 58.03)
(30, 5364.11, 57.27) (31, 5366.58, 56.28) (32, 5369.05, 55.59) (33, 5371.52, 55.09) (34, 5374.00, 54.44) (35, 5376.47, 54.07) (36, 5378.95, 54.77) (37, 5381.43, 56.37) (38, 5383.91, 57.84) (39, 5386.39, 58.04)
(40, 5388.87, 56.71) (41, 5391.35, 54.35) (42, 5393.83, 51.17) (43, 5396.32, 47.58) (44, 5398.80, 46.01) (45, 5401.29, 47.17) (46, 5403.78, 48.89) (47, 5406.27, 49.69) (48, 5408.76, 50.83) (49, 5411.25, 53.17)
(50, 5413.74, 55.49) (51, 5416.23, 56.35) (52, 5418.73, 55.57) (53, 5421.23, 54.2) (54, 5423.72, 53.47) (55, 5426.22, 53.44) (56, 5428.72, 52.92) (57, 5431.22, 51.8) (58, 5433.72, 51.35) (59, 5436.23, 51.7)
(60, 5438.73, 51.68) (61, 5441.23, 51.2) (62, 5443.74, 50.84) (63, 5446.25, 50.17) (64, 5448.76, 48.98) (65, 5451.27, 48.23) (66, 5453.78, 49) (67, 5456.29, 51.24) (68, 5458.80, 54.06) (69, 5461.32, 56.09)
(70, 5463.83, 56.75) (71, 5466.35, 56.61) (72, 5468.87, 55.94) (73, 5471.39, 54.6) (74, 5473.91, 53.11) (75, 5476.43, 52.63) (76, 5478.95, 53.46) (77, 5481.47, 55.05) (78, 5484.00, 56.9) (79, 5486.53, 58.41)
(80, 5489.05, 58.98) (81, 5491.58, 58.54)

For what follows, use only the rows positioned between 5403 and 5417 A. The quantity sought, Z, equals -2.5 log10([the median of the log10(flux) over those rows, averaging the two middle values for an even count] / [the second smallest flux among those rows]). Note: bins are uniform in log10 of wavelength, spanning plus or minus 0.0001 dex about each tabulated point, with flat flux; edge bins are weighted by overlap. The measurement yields 3.65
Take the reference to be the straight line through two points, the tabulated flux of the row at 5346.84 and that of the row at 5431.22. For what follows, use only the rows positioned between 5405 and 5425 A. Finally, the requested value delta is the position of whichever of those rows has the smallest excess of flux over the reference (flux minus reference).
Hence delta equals 5406.27 A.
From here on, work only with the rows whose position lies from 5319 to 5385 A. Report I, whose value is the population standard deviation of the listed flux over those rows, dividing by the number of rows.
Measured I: 2.1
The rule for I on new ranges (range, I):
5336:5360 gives 2.2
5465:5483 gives 1.4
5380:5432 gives 3.5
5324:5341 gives 1.0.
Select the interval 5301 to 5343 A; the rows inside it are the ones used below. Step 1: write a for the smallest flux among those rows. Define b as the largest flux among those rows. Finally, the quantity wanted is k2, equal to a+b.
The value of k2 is 109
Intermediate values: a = 51.12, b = 57.57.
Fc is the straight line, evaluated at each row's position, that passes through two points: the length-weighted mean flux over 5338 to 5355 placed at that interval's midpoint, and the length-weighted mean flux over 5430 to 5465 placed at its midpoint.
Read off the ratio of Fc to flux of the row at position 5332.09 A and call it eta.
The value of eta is 1.04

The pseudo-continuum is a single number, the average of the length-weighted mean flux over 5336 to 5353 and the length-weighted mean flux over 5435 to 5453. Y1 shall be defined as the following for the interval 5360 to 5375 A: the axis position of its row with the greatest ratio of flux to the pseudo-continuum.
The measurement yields 5361.64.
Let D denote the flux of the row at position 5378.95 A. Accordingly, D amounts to 54.77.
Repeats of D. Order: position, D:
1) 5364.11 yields 57.27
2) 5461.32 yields 56.09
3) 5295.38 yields 57.65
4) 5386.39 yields 58.04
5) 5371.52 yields 55.09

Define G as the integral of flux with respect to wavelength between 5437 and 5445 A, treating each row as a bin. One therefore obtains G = 410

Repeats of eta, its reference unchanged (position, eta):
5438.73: 1.00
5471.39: 0.93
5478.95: 0.95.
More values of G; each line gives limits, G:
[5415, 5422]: 388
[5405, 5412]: 358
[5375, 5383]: 441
